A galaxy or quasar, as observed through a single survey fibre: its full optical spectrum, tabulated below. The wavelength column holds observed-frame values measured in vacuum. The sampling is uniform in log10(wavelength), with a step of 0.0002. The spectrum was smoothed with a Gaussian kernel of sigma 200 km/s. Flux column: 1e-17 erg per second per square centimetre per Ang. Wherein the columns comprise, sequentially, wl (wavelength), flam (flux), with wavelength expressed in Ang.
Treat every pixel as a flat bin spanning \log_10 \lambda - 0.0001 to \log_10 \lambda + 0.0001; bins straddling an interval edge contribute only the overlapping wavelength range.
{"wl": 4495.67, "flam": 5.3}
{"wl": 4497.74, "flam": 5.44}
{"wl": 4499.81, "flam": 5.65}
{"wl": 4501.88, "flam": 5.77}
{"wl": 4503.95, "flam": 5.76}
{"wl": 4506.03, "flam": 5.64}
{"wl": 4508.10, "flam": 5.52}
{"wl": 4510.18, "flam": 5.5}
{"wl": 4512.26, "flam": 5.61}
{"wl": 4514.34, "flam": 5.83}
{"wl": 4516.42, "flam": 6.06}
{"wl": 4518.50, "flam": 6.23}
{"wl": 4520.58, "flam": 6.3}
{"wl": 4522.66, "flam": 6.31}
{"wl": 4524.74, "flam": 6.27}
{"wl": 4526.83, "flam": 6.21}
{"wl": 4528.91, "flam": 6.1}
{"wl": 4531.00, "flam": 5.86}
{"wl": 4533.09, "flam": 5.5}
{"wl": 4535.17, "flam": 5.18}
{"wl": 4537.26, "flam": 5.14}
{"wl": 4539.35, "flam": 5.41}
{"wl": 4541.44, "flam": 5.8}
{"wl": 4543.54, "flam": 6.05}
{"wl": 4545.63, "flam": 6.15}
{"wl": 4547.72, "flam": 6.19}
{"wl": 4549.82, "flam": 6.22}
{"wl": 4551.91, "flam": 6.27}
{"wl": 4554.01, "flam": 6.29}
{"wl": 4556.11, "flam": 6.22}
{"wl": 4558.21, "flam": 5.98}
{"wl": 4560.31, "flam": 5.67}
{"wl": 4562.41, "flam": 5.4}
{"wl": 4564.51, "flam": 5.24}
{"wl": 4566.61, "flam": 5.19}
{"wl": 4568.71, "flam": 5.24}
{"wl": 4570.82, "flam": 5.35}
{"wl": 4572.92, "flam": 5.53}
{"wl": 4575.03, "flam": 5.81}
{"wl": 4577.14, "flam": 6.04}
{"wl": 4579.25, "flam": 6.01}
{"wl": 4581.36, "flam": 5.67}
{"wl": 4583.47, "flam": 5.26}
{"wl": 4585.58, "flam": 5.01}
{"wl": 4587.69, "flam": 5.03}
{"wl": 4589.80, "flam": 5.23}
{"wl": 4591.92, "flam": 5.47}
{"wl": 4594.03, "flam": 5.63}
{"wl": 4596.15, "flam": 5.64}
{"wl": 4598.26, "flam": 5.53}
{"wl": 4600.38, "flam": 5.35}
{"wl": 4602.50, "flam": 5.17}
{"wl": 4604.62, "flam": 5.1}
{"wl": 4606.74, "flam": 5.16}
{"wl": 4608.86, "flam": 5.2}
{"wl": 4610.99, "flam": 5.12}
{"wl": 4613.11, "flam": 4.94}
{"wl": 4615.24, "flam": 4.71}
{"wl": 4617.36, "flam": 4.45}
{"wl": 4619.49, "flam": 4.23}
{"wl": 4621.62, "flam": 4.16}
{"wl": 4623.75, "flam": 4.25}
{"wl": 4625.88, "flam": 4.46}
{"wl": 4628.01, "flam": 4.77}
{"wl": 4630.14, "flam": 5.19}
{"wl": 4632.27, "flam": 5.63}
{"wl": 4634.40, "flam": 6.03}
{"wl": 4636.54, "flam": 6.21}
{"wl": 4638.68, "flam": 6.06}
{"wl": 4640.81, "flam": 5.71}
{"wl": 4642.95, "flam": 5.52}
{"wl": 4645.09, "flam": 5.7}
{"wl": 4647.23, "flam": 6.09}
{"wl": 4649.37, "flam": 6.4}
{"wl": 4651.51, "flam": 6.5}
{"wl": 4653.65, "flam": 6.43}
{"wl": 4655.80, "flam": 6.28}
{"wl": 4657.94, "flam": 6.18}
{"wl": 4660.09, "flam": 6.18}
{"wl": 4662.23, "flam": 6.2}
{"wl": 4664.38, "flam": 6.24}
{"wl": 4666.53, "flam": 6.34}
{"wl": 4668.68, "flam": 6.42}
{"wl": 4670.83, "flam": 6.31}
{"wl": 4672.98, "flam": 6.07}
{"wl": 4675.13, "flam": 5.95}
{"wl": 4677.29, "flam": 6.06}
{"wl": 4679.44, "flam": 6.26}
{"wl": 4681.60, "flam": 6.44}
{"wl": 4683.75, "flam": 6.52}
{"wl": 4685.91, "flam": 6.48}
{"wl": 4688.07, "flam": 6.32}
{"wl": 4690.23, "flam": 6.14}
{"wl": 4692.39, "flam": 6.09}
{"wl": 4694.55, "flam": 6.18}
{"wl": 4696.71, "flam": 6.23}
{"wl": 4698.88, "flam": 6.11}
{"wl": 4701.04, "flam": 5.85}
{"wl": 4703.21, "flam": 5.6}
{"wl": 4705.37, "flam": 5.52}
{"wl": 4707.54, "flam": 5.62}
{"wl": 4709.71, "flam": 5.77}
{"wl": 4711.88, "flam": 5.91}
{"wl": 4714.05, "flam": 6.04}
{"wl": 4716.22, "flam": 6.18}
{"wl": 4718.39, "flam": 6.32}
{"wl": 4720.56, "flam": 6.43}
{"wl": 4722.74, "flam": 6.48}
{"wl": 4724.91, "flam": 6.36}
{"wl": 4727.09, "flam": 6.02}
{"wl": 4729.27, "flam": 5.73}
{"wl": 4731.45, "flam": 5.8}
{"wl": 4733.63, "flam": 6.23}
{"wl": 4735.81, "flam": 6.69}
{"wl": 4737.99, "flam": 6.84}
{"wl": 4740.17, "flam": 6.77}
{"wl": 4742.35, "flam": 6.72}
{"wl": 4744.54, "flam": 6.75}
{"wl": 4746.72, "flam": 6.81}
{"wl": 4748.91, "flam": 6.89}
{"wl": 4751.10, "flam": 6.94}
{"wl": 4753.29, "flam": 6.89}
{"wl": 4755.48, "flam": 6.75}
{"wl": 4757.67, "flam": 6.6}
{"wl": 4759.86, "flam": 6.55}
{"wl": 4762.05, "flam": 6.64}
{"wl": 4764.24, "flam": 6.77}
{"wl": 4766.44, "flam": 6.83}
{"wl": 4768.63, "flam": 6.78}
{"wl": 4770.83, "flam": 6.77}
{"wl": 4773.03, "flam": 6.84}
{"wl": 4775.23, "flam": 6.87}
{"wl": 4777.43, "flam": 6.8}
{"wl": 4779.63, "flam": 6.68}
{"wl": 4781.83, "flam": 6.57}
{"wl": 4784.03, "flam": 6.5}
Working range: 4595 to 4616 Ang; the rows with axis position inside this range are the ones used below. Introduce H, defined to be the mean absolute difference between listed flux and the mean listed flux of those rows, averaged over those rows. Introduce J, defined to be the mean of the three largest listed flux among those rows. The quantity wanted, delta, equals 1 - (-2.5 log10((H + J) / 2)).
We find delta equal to 2.137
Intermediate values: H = 0.19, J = 5.51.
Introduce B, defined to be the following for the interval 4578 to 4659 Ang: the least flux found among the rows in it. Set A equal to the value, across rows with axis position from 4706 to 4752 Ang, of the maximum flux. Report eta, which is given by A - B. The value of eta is 2.8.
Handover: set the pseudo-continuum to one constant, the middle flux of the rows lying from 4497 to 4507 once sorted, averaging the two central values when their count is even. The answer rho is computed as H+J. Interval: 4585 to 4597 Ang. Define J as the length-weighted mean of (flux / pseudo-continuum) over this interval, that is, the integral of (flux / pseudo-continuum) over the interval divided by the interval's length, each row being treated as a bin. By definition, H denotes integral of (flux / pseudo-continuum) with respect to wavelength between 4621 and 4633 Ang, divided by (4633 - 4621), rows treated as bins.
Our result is 1.78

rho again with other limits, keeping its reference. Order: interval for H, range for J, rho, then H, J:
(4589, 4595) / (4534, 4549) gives 1.98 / 0.96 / 1.01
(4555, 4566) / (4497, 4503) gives 2.00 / 1.01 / 1.00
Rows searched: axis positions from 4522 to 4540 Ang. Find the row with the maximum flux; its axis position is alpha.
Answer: 4522.66 Ang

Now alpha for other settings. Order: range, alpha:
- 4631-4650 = 4649.37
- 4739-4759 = 4751.10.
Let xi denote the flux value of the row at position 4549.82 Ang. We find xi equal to 6.22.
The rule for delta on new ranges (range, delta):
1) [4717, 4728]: 2.287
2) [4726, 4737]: 2.297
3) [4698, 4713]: 2.214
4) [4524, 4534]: 2.270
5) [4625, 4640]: 2.309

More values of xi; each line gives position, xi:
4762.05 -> 6.64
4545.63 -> 6.15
